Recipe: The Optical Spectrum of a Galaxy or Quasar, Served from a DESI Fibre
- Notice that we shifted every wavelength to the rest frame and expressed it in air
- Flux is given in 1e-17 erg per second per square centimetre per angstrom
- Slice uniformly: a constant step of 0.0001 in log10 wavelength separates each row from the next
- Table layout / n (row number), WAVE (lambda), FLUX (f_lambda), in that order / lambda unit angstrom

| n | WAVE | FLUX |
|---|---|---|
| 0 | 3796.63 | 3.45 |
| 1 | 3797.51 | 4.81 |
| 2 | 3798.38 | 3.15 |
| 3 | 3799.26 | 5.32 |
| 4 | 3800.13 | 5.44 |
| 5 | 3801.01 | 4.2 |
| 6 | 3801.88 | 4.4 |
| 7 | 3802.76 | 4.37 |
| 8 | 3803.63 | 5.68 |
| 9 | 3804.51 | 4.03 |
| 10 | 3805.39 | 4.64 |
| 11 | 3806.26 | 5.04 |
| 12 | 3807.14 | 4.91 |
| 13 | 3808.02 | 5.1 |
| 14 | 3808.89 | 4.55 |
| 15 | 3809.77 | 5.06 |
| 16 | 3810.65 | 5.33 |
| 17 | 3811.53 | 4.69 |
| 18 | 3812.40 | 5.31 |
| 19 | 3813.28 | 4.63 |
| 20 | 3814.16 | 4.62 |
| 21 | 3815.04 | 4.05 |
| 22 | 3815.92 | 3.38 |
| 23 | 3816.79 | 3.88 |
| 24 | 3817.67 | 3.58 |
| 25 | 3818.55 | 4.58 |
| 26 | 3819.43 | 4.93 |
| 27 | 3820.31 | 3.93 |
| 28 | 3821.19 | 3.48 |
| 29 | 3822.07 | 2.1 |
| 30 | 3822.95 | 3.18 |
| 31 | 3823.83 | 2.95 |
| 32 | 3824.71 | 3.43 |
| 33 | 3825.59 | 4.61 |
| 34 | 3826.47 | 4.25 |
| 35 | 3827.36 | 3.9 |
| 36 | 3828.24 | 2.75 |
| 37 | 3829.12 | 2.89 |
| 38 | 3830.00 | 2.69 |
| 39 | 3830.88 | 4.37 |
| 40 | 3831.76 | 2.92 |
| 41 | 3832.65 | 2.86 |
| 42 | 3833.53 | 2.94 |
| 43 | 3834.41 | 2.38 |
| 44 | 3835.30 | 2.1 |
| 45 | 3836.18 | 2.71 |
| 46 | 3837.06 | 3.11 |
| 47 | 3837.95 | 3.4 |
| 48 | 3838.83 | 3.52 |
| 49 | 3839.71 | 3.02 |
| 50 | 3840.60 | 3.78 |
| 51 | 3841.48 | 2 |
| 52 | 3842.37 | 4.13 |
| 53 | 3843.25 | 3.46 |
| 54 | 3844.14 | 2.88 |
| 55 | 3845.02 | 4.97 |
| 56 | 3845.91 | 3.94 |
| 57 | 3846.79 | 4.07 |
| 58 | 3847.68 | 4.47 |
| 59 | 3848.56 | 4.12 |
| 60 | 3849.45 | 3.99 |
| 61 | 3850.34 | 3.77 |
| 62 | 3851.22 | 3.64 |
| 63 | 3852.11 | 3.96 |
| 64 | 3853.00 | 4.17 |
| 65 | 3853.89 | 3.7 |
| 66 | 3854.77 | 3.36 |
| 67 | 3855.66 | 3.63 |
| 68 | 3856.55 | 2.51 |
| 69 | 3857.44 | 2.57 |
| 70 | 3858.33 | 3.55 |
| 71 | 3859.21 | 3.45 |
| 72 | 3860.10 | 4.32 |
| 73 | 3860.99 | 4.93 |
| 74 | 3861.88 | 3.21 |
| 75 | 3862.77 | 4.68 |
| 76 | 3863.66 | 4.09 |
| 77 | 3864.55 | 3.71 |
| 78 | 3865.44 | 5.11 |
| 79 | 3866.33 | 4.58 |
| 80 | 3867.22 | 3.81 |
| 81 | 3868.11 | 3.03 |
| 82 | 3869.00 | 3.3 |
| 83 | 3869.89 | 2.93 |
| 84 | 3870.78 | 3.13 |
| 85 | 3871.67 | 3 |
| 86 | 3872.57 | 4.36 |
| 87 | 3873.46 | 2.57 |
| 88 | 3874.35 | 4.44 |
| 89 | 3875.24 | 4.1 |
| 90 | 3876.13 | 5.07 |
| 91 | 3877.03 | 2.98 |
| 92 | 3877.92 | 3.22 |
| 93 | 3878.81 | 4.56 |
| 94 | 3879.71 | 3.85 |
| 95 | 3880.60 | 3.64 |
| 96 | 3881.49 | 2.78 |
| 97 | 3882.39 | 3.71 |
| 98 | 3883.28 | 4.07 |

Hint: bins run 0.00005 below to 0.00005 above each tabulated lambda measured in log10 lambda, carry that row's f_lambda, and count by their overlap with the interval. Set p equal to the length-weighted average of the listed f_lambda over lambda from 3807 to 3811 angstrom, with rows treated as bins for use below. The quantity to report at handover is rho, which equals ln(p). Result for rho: 1.6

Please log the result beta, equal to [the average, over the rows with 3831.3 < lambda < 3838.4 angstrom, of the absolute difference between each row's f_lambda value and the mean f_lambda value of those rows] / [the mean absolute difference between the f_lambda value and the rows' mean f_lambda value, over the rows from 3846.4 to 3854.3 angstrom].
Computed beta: 1.6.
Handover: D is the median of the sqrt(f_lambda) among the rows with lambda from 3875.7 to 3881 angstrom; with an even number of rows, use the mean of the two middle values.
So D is 1.94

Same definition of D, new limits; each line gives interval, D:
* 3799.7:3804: 2.10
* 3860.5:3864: 2.09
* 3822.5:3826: 1.82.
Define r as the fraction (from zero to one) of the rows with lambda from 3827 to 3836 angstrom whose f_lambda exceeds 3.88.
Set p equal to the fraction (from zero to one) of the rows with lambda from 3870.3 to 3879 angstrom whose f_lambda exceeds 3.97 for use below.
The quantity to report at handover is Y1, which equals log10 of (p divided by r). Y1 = 0.4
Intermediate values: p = 0.50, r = 0.20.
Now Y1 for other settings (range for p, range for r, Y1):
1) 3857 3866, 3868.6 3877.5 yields 0.1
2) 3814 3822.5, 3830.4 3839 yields 0.6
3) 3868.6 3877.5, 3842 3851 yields -0.2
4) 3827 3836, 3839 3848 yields -0.7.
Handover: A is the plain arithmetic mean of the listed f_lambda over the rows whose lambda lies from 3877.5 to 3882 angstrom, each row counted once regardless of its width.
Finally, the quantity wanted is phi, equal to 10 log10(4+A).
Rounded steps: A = 3.6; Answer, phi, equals 8.8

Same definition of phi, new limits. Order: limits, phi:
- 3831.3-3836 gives 8.2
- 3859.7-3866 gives 9.2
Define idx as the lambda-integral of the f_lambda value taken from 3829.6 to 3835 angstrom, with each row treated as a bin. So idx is 16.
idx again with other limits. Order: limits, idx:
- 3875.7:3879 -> 13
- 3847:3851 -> 16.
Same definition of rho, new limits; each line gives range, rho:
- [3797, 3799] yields 1.4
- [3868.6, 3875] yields 1.2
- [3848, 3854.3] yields 1.4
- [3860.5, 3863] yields 1.4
